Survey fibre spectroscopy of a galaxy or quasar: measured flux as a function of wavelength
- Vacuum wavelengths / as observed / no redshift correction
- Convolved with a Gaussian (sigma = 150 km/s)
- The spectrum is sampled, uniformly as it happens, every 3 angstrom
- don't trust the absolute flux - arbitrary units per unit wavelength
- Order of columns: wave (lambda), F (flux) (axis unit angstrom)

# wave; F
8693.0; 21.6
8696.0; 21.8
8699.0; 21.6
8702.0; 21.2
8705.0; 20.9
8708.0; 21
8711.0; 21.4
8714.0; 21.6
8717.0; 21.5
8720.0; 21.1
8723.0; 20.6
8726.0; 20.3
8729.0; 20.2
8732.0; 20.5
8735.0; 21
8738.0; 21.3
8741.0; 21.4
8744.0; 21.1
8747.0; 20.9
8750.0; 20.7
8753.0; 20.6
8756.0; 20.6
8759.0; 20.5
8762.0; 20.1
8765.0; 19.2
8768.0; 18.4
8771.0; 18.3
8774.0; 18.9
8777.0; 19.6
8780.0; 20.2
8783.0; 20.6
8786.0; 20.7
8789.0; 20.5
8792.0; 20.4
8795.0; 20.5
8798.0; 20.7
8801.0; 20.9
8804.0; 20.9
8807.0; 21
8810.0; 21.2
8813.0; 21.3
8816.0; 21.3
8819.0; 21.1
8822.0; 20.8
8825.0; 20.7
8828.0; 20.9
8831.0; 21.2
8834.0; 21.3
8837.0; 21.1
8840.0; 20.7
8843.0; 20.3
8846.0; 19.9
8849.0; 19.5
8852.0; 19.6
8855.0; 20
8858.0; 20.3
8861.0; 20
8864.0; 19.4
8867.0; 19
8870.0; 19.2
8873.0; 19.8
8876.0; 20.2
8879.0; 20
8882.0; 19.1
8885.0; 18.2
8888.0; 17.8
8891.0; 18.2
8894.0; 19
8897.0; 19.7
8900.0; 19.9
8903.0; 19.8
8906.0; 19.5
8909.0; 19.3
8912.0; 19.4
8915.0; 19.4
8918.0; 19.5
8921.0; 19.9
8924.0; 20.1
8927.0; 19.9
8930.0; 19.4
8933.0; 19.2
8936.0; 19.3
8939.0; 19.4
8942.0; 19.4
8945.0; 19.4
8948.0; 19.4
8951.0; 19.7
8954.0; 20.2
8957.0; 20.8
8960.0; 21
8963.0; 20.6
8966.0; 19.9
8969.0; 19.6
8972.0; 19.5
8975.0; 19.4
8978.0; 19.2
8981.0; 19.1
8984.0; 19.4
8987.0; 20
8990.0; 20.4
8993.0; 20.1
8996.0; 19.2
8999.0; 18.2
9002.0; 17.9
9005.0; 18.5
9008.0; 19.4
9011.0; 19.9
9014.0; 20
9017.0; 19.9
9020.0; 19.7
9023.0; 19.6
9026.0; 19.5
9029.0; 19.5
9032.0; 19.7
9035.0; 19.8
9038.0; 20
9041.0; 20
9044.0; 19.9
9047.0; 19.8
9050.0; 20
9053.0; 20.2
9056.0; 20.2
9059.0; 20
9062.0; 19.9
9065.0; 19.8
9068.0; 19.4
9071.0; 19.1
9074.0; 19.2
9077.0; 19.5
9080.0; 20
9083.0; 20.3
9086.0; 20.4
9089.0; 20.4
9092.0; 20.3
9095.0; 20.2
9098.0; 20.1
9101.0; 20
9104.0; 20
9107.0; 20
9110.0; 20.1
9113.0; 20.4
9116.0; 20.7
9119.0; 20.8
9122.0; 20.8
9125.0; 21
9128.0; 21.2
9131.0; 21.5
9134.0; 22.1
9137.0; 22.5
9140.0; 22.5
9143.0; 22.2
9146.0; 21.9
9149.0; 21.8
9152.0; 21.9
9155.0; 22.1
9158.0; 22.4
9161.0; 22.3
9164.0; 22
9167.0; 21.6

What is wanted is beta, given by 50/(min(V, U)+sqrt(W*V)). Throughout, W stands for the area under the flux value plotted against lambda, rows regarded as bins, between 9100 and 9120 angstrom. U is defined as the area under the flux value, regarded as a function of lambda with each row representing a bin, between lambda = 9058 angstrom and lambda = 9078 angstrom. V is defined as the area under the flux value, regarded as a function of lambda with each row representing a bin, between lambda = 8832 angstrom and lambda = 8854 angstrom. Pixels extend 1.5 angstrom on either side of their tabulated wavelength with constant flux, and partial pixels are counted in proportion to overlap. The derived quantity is 0.0612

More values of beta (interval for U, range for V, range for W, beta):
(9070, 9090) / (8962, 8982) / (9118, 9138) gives 0.0624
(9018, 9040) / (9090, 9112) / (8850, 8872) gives 0.0574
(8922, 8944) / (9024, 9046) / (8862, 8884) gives 0.0580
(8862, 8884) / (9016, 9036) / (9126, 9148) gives 0.0603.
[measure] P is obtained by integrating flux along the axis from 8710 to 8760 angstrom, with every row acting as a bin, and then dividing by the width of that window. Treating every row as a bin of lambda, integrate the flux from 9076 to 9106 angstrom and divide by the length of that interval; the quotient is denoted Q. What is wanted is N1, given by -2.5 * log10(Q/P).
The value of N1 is 0.04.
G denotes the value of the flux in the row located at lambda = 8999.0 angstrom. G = 18.2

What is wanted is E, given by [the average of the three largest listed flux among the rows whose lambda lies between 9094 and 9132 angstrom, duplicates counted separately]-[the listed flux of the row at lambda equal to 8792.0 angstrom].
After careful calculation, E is 0.8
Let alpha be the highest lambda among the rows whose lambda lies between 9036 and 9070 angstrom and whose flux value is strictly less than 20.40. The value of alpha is 9068.0 angstrom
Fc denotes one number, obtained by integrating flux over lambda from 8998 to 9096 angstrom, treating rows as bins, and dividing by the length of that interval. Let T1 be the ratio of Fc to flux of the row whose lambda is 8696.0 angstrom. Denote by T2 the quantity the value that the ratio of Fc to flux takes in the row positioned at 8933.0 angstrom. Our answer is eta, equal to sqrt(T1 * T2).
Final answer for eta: 0.963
